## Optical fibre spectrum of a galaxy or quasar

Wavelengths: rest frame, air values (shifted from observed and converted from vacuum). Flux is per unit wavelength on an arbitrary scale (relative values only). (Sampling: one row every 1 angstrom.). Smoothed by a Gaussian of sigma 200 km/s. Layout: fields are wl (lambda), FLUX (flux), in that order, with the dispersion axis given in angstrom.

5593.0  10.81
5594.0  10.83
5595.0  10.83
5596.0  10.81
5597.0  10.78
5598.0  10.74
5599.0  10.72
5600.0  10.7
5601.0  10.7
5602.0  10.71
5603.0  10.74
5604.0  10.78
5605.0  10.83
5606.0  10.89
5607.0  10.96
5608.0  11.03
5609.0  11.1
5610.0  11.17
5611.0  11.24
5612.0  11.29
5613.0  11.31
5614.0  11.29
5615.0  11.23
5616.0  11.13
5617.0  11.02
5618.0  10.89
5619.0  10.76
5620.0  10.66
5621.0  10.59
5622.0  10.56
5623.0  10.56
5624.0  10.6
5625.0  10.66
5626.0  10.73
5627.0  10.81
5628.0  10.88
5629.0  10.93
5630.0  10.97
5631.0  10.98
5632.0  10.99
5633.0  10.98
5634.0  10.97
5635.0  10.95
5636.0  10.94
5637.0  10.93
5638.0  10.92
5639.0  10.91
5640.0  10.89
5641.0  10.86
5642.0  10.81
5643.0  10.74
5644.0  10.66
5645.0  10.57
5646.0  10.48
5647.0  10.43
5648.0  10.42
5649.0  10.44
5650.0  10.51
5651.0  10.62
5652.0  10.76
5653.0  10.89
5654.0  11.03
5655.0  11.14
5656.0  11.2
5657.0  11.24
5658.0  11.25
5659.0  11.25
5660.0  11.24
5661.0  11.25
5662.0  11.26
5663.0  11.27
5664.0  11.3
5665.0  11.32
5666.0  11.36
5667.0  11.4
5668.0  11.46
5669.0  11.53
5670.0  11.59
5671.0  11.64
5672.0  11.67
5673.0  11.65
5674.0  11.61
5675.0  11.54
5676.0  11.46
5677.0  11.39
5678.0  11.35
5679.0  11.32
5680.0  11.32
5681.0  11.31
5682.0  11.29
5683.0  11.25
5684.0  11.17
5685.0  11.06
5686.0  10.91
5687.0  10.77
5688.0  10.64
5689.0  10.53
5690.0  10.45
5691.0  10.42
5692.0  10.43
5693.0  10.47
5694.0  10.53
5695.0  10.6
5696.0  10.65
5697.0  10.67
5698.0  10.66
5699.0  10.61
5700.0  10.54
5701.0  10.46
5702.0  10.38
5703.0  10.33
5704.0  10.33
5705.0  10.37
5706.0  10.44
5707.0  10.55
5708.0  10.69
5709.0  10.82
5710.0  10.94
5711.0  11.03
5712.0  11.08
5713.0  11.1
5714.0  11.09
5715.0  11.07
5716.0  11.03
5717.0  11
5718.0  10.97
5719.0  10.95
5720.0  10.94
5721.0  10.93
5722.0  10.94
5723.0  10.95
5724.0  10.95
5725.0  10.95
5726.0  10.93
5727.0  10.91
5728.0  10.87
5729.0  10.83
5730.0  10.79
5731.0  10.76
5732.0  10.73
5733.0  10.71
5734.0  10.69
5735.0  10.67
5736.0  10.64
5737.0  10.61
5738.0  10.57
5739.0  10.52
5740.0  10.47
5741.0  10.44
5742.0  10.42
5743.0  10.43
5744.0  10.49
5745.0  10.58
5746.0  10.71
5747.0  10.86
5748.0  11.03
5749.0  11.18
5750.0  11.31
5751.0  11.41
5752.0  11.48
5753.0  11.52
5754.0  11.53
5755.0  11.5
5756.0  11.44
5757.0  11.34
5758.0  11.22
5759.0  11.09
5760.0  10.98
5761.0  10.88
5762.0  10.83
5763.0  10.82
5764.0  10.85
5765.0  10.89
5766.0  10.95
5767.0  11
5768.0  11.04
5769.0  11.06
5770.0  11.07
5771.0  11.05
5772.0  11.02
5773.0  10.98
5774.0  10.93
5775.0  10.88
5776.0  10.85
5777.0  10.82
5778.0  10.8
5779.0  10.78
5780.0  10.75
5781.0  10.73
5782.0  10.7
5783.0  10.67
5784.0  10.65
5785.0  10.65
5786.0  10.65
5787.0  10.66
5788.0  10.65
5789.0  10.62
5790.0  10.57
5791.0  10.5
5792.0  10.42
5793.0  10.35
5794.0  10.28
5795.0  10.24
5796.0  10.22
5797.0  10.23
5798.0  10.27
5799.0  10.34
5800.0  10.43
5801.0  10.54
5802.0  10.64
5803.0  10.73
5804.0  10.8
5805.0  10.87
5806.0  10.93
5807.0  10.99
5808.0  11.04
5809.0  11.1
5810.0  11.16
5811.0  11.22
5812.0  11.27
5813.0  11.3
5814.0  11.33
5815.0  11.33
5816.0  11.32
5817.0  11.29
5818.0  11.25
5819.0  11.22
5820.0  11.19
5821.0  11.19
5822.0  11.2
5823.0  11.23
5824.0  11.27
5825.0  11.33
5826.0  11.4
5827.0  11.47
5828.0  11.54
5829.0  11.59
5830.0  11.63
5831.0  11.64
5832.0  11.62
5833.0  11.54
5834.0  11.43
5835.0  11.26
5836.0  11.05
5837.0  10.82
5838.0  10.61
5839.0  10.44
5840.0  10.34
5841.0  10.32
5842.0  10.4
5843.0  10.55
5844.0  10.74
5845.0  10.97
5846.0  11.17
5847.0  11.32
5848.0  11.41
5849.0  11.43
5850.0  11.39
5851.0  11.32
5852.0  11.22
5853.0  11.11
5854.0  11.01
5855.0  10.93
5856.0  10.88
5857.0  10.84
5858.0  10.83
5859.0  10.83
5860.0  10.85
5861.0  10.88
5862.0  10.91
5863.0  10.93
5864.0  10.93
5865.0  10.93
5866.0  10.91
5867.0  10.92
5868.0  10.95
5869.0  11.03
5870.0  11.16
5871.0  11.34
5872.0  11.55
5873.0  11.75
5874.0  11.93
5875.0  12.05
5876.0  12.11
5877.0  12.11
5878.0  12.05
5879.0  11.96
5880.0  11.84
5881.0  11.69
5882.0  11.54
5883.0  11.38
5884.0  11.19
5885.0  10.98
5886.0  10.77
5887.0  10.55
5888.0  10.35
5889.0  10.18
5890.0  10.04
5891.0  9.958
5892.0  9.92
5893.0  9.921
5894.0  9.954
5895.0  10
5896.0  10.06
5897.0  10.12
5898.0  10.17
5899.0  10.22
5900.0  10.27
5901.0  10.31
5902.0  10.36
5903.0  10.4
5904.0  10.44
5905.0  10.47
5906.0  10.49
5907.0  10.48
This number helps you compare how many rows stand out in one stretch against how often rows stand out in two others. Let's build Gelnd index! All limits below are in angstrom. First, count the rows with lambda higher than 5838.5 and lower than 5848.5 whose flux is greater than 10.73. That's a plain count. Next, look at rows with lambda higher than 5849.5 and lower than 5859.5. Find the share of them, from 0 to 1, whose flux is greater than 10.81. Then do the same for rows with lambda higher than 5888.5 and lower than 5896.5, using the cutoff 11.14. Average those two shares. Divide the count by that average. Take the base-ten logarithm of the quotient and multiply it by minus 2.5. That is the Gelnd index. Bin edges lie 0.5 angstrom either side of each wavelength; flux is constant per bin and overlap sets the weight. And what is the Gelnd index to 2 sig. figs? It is -2.5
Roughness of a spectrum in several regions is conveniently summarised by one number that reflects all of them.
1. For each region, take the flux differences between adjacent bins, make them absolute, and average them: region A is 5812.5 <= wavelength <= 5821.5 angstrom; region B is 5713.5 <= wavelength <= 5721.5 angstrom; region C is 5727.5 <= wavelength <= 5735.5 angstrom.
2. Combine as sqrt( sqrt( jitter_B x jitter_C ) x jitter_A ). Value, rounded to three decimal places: 0.023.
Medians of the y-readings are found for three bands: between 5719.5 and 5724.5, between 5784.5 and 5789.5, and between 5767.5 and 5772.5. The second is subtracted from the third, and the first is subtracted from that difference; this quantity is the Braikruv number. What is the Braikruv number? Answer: -10.5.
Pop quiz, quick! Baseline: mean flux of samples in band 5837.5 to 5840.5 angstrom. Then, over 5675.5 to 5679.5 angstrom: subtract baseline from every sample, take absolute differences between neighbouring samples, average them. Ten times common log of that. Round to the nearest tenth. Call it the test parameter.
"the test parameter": -13.3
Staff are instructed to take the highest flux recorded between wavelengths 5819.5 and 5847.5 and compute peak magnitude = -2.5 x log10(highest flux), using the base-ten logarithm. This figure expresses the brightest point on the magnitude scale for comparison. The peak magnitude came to -2.66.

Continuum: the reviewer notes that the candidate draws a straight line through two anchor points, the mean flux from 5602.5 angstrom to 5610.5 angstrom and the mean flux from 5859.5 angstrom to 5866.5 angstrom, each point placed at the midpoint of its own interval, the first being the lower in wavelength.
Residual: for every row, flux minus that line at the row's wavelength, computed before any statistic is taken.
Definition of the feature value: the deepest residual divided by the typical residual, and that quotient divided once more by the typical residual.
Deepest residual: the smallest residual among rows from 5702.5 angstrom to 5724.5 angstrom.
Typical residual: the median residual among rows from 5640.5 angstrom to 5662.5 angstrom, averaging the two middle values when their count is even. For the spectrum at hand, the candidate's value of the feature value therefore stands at -62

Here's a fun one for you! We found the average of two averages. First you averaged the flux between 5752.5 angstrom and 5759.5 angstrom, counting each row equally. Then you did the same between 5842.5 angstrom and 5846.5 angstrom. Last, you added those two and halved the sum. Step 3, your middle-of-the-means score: 11.1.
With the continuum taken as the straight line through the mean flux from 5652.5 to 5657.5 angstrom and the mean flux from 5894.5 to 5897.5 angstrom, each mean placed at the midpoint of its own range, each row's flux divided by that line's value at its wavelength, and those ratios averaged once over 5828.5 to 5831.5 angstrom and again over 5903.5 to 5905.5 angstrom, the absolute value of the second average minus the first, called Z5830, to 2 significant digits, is 0.080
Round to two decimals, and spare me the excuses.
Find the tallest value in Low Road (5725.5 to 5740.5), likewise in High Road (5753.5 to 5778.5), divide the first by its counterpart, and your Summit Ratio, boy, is 0.95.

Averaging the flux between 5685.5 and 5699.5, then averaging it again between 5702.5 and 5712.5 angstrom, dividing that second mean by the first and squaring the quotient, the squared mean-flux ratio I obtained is 1.01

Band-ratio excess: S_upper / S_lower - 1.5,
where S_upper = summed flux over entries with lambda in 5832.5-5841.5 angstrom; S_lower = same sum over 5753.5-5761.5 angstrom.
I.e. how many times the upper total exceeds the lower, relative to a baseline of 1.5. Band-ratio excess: -0.4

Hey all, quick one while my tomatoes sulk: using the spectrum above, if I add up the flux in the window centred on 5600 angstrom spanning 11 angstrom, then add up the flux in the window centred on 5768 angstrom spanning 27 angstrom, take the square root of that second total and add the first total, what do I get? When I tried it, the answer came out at 136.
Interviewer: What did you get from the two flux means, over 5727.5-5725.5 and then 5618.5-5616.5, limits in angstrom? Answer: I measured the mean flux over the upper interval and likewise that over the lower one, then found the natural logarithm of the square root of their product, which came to 2.39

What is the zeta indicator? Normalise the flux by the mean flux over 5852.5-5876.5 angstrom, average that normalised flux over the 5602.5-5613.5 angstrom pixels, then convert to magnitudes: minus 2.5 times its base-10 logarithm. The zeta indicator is 0.01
